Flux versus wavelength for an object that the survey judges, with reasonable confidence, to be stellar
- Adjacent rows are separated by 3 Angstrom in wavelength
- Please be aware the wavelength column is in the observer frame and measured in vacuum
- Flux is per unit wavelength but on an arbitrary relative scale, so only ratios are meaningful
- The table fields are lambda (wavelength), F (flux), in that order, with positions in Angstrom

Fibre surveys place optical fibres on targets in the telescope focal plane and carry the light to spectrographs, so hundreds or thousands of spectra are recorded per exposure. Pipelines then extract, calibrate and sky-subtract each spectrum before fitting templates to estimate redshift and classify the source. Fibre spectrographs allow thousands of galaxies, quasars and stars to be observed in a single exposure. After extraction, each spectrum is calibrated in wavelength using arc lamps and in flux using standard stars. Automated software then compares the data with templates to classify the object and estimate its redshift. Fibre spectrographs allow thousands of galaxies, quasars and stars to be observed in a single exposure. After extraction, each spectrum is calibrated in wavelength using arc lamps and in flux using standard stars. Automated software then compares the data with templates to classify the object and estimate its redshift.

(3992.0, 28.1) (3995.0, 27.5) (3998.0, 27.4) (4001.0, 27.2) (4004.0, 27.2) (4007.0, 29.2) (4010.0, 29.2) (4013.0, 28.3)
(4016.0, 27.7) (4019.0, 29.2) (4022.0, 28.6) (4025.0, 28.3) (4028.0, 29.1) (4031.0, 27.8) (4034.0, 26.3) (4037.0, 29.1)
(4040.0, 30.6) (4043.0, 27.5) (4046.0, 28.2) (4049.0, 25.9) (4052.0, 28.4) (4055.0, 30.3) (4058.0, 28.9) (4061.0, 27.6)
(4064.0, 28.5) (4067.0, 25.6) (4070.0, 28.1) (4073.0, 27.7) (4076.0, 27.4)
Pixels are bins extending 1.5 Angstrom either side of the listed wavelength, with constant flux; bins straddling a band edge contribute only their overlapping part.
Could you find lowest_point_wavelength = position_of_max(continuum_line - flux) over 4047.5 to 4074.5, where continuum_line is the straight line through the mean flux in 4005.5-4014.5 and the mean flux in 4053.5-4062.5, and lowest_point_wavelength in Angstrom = 4067.0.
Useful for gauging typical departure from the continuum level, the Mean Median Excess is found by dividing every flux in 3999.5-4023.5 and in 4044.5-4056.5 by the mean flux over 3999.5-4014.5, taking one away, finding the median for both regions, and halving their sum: 0.005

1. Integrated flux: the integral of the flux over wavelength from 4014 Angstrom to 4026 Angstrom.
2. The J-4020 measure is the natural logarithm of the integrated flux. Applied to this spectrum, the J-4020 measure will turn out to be 5.83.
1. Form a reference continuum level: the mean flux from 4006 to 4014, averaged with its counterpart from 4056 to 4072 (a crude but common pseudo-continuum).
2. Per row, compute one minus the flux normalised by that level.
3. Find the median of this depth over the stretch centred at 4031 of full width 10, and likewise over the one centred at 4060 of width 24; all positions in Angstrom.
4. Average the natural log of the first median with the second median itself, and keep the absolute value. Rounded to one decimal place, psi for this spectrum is 2.0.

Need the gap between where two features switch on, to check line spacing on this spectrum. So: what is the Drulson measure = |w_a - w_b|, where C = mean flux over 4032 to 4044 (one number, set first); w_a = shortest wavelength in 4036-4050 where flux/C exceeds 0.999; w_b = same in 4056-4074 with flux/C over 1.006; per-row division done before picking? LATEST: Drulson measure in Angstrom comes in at 21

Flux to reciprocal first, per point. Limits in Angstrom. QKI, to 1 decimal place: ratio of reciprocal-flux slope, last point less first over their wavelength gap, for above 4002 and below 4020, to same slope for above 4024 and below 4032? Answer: -1.6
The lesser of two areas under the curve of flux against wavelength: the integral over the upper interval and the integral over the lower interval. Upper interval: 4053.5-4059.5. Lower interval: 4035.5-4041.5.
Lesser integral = 178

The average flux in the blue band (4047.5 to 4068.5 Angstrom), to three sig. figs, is 27.9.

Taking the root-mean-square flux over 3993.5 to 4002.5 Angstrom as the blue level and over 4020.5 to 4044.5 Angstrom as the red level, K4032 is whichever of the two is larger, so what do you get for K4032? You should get 28.4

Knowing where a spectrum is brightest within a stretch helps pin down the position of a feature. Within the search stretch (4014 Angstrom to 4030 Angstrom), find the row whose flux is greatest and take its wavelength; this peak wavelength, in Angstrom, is 4019.0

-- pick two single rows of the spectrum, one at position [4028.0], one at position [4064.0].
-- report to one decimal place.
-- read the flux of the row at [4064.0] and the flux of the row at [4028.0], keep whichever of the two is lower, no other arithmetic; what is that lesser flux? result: 28.5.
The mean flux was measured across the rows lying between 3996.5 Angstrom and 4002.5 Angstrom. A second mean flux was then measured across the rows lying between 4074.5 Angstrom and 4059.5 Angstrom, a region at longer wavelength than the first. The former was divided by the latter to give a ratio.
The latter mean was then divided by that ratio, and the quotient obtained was 27.7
